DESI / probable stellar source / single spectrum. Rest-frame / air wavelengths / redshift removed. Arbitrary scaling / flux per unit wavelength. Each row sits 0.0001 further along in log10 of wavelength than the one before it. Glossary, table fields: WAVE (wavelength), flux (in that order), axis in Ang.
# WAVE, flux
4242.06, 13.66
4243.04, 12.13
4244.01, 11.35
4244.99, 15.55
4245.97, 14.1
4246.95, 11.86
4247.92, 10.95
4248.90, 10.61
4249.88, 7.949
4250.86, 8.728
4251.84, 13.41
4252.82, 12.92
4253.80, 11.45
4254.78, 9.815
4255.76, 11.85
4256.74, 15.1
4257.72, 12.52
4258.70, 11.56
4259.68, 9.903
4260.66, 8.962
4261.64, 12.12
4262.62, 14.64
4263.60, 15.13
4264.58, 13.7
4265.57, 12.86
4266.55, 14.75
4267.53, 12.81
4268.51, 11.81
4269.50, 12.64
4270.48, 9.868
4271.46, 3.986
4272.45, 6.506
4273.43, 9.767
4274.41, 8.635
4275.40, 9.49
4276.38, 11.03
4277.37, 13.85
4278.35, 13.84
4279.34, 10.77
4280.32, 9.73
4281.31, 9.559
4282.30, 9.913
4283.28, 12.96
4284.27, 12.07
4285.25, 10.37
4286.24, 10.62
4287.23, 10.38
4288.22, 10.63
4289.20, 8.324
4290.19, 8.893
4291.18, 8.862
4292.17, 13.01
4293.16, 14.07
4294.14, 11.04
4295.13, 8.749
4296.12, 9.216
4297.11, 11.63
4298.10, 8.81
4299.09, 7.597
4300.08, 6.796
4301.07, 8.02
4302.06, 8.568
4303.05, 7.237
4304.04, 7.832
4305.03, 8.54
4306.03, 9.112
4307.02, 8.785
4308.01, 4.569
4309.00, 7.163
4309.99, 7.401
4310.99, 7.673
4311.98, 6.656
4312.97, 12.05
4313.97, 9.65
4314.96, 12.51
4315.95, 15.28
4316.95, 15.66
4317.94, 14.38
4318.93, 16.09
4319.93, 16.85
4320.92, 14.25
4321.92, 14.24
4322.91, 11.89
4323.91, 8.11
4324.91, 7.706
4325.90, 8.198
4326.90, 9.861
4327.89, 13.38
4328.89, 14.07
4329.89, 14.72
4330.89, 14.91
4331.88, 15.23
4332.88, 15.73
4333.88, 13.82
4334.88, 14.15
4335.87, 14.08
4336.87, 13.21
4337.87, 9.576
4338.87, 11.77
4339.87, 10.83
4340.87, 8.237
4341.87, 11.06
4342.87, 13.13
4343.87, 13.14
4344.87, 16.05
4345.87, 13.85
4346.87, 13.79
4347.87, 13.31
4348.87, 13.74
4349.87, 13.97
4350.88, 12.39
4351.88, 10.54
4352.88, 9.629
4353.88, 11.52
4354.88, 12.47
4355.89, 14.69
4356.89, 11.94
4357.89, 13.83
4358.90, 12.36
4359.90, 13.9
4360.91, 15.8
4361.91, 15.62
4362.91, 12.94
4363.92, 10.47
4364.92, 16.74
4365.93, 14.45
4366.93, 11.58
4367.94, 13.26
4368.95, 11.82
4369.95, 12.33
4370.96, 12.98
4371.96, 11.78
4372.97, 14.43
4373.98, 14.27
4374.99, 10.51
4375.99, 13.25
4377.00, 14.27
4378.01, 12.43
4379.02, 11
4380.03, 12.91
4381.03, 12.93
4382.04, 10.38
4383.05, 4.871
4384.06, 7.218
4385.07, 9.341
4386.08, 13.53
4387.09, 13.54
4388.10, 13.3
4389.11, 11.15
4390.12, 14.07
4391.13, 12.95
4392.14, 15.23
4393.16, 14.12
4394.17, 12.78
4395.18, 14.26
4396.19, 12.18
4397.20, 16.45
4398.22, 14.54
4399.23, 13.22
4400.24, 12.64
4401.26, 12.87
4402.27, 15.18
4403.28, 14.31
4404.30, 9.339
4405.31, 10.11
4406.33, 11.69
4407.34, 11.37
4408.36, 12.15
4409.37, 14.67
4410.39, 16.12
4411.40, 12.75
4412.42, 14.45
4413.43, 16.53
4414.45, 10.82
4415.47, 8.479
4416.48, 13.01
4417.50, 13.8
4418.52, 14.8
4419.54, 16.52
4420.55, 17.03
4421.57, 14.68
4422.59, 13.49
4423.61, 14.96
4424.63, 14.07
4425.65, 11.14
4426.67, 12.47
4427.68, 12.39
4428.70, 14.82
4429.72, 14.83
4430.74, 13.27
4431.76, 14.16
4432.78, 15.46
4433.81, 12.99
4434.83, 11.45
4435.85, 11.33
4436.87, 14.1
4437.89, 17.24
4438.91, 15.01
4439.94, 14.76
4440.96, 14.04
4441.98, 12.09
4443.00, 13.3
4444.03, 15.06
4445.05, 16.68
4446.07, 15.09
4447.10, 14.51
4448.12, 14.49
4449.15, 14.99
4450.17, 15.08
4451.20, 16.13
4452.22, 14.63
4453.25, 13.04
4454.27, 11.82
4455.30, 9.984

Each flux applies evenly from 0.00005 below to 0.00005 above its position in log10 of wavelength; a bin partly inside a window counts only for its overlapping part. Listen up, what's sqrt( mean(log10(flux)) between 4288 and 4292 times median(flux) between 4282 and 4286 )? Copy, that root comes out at 3.3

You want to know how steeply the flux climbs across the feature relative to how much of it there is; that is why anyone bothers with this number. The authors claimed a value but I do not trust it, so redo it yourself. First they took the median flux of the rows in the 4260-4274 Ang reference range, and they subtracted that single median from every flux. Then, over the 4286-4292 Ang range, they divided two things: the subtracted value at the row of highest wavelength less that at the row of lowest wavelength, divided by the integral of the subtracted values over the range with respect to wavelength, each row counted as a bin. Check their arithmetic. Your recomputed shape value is 0.11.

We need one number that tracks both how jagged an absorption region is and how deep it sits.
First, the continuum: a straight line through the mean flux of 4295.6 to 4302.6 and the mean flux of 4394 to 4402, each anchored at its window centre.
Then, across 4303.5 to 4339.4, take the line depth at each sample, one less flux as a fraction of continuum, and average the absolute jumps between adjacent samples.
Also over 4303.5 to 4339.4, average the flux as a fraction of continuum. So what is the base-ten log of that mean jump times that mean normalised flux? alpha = -0.73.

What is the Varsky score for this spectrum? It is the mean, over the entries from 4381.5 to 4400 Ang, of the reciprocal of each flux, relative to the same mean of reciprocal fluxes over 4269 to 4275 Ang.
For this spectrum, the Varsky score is 0.66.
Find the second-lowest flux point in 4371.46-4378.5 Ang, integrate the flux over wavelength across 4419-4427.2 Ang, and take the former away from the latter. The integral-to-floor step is 105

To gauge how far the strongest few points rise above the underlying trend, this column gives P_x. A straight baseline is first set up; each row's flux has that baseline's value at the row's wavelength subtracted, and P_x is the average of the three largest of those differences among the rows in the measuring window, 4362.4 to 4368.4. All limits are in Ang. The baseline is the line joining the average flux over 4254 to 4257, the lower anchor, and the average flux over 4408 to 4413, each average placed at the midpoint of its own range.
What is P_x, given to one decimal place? 1.3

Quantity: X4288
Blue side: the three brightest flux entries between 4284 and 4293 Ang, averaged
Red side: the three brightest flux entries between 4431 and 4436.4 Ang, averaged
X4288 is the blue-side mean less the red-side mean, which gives -2.3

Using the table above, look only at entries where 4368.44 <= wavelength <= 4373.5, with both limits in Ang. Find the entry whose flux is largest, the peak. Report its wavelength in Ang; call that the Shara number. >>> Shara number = 4372.97 Ang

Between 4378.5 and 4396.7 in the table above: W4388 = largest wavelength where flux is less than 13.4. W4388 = 4396.19 Ang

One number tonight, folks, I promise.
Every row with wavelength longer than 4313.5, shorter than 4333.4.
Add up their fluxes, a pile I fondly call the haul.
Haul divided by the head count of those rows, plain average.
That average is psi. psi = 13.1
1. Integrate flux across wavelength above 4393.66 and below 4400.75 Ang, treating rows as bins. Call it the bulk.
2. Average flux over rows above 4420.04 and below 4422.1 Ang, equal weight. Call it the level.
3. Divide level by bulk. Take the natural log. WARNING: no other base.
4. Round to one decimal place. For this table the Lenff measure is -1.8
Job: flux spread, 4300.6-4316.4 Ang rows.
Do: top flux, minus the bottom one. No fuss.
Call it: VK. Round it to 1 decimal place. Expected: 10.7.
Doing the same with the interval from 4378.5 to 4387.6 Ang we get 8.7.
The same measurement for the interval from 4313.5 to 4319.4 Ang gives 6.4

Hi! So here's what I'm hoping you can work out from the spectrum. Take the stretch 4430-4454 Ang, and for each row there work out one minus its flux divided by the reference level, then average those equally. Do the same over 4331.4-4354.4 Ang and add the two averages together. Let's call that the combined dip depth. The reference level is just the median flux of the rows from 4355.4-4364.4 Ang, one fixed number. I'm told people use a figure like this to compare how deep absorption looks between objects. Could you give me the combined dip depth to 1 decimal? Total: 0.0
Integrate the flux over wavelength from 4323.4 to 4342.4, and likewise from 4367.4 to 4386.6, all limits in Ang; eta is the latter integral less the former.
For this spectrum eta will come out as -3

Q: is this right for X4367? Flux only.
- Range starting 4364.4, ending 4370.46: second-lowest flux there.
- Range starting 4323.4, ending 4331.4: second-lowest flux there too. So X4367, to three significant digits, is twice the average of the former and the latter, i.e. 19.9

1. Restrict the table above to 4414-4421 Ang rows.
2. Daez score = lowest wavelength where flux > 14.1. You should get 4418.52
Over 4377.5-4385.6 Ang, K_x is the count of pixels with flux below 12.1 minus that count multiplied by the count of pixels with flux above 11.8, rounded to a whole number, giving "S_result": -10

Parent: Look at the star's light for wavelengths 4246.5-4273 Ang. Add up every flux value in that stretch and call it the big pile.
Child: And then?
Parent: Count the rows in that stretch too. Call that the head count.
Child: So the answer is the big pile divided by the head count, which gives 11.4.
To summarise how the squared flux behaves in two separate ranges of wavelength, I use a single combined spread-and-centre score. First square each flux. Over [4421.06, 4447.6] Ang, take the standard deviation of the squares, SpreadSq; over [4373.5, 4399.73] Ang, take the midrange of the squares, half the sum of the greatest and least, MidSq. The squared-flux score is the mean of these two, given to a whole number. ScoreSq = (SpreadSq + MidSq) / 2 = 95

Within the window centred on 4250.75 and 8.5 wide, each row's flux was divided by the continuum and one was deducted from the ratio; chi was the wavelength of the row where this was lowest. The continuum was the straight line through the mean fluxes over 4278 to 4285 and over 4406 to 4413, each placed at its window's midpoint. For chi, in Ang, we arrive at 4249.88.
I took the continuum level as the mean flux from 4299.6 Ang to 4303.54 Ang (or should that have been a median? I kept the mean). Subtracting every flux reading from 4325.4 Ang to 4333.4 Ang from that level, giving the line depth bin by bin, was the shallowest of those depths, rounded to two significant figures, -8.1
